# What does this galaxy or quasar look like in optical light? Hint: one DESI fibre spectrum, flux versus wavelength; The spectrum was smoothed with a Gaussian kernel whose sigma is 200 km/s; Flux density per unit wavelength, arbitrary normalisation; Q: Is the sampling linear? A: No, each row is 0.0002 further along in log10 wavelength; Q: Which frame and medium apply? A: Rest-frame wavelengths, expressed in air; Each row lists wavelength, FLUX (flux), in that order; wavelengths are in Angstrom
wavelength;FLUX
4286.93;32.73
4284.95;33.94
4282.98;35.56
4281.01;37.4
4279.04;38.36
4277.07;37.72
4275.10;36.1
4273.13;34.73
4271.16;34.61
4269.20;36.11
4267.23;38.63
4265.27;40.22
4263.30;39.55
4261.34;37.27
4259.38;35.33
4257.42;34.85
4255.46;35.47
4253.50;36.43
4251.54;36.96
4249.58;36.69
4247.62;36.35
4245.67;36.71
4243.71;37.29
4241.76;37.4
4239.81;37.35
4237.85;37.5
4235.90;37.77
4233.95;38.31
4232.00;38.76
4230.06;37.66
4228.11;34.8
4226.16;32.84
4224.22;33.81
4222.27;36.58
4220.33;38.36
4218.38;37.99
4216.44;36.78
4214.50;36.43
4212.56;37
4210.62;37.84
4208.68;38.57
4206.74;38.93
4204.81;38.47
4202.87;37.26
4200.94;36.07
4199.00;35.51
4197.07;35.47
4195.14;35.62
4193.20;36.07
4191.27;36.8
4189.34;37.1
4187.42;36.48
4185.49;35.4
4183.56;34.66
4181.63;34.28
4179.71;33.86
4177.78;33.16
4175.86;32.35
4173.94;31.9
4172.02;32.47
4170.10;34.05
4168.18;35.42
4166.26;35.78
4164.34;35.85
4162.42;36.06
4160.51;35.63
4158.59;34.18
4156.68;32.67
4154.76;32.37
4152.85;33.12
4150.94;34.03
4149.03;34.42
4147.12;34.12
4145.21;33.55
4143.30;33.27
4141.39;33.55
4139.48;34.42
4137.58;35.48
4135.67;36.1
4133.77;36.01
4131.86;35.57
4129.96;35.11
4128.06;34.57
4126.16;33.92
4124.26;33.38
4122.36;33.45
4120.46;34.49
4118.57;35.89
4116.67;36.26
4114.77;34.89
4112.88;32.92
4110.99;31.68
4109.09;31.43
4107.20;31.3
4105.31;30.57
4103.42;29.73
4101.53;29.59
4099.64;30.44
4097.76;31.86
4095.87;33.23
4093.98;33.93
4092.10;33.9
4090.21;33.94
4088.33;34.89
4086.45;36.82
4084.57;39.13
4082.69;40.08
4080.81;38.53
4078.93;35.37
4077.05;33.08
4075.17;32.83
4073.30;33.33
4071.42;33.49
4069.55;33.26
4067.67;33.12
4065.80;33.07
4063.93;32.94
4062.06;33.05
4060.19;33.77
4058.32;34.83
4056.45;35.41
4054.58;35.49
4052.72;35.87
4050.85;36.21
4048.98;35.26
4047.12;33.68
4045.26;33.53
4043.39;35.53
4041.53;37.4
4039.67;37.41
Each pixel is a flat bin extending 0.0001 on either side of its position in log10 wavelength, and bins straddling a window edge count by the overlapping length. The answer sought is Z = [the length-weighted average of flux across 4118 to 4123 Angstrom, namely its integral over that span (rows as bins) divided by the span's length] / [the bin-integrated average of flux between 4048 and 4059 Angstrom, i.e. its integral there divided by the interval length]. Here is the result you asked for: 0.97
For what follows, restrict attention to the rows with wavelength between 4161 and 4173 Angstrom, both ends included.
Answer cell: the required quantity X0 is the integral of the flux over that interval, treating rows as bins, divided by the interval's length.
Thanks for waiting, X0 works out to 35.0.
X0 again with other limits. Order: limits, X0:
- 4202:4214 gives 38.0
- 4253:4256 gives 35.9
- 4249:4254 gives 36.7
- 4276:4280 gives 38.0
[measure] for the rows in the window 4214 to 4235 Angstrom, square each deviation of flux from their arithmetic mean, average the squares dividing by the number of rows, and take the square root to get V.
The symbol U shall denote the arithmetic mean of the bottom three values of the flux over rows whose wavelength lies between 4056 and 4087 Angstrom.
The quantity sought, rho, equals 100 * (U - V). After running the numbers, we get 3106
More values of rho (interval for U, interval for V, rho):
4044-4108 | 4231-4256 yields 2909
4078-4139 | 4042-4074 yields 2879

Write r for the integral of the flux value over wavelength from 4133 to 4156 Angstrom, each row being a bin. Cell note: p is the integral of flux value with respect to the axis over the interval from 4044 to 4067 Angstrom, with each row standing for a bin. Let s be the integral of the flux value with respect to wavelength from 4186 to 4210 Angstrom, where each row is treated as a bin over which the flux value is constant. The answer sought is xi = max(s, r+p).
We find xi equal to 1578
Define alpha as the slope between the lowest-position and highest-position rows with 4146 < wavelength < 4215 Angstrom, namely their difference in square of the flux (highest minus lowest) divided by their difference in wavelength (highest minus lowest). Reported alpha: 2.4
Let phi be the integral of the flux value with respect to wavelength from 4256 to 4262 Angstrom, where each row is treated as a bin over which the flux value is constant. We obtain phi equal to 214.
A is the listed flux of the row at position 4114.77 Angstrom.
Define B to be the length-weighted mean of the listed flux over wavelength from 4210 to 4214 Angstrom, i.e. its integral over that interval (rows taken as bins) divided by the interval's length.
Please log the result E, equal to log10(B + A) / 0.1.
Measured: 18.6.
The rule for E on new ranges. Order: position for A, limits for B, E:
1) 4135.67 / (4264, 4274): 18.6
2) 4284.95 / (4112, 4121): 18.4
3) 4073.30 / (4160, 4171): 18.4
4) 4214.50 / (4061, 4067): 18.4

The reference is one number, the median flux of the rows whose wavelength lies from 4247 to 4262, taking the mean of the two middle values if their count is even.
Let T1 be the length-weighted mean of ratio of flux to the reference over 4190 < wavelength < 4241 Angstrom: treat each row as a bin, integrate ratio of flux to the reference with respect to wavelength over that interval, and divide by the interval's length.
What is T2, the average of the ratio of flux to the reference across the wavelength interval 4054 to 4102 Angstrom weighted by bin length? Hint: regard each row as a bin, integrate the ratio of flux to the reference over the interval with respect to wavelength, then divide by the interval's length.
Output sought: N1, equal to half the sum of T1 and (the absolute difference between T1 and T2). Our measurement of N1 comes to 0.543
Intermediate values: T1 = 1.01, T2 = 0.94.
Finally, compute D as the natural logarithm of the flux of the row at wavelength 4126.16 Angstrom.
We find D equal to 3.52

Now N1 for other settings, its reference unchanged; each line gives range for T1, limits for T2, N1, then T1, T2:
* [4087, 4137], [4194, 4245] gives 0.507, 0.92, 1.01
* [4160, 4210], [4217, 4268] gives 0.508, 0.98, 1.02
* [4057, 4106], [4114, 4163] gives 0.474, 0.93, 0.95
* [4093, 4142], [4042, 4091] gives 0.479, 0.92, 0.96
